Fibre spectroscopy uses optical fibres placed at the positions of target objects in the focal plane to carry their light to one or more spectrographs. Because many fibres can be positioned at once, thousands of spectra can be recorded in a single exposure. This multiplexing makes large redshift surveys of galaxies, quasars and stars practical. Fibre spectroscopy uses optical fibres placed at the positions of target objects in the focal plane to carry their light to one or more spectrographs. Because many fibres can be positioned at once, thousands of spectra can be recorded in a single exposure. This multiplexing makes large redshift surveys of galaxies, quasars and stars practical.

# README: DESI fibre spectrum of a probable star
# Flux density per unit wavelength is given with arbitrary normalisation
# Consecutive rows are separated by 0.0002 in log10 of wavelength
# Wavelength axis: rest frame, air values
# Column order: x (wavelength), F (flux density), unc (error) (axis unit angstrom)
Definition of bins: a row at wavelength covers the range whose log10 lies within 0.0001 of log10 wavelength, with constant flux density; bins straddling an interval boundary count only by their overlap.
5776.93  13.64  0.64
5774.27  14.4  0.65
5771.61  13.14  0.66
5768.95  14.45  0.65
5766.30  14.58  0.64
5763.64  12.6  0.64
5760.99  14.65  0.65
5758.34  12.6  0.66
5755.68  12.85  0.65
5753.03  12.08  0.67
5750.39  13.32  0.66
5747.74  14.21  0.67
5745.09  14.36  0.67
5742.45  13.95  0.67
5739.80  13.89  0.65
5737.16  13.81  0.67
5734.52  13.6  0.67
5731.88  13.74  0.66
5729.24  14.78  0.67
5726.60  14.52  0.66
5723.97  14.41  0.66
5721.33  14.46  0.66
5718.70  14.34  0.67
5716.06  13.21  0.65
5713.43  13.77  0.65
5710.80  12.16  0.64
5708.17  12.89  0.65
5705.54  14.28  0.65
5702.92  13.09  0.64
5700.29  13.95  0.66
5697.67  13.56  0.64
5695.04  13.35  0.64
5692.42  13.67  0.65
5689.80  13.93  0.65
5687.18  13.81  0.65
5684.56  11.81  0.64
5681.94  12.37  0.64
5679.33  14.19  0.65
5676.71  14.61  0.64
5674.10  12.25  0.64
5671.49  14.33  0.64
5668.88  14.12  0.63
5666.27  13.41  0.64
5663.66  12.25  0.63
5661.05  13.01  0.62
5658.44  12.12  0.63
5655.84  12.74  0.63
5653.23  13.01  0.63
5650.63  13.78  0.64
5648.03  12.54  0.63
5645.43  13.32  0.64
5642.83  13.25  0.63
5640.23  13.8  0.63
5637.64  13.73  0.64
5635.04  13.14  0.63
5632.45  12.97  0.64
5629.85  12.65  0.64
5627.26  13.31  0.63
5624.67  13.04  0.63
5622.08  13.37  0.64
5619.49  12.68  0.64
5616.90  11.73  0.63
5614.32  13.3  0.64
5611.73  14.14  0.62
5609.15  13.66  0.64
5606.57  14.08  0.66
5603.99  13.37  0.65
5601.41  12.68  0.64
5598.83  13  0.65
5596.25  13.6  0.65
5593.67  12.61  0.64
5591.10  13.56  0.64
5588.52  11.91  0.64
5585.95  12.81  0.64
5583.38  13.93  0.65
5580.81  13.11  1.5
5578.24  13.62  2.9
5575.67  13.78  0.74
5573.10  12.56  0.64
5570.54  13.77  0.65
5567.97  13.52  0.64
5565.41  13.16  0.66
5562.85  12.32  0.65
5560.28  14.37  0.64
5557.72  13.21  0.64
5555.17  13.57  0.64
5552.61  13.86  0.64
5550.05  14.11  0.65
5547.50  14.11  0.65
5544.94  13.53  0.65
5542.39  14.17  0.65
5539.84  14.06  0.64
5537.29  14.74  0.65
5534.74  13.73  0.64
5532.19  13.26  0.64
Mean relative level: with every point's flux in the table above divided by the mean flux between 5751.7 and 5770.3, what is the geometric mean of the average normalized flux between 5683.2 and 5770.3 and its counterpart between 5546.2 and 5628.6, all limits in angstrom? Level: 1.006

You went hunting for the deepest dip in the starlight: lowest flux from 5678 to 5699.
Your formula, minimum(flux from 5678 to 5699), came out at 11.81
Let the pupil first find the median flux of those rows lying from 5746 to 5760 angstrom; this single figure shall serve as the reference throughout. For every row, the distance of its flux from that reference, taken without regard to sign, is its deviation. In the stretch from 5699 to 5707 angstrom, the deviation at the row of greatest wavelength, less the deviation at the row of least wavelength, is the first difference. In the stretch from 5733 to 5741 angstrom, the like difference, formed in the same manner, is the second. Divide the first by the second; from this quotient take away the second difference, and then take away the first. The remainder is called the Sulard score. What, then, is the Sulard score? 1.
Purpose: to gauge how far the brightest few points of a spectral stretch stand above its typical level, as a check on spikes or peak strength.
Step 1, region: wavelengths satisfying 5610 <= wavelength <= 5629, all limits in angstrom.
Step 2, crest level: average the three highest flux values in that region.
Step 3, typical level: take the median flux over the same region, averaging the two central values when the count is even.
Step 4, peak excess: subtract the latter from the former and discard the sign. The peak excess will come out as 0.31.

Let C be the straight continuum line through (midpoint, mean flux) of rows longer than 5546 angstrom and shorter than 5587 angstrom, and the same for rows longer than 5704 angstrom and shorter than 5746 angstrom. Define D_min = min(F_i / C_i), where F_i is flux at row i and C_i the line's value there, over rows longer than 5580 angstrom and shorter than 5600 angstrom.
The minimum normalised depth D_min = 0.879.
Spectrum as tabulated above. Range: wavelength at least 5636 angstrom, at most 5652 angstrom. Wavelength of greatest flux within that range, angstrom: 5640.23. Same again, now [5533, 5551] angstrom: 5537.29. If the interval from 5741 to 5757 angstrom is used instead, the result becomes 5745.09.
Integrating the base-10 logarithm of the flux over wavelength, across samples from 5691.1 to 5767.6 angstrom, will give 87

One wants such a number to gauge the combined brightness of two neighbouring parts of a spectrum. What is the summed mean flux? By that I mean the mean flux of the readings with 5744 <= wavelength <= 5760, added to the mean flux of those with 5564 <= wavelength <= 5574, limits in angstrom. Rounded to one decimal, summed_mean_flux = 26.5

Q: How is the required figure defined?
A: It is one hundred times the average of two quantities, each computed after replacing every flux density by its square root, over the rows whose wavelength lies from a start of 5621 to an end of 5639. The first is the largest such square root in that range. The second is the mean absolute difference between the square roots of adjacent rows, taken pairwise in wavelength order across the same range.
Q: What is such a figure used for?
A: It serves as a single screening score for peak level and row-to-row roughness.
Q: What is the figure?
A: 188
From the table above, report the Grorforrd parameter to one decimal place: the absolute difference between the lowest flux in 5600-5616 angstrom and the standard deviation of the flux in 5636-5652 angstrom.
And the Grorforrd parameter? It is 12.2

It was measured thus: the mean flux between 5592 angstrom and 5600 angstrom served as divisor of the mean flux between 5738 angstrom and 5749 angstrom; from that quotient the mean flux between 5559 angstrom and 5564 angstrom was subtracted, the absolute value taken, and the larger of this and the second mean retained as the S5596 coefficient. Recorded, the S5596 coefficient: 14.1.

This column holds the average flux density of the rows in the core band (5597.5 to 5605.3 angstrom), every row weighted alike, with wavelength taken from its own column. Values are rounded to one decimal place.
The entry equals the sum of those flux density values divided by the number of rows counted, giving 13.0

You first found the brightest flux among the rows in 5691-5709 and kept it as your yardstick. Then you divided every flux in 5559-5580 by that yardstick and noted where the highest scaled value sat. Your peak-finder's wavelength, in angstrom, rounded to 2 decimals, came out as 5560.28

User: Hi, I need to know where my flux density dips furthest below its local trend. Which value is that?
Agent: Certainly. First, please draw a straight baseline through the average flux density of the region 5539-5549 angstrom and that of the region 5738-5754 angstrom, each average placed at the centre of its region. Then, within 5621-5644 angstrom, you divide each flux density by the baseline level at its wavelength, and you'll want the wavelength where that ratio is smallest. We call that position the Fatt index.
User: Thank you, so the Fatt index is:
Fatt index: 5629.85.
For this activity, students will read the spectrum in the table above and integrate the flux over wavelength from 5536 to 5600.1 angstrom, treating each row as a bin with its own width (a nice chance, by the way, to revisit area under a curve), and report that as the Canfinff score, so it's 864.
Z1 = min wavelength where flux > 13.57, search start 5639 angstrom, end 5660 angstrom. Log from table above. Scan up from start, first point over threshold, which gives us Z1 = 5640.23 angstrom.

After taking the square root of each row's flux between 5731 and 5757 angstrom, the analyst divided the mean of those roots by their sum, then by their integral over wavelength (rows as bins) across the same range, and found 0.0010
